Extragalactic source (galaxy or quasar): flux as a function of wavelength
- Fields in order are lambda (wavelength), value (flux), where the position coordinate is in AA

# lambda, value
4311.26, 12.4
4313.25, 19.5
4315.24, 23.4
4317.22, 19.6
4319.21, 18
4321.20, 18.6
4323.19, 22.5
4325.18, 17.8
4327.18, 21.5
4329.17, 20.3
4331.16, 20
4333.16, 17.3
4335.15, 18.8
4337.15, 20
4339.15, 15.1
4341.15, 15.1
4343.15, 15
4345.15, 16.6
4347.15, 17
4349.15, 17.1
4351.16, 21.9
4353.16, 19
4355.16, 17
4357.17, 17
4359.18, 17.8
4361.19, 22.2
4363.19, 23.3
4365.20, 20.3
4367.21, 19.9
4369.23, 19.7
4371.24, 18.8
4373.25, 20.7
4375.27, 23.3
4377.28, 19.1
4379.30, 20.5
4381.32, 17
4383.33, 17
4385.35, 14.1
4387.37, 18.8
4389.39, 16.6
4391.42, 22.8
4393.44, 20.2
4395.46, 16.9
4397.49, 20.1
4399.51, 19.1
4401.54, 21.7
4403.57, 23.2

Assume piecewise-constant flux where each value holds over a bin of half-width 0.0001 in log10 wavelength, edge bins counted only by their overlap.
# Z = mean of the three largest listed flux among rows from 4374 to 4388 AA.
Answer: 21.0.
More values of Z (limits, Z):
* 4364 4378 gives 21.4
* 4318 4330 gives 21.4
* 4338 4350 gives 16.9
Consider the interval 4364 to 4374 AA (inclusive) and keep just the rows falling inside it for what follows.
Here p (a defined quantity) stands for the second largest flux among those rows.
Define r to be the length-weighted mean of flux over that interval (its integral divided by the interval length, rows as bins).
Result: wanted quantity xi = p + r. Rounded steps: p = 20.3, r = 19.9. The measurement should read 40.2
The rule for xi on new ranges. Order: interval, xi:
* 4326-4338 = 39.9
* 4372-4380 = 41.5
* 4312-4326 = 42.3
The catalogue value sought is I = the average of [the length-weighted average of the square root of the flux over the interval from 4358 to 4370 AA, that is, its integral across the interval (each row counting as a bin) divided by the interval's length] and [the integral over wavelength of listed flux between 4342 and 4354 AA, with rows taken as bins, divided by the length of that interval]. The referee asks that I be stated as 11.1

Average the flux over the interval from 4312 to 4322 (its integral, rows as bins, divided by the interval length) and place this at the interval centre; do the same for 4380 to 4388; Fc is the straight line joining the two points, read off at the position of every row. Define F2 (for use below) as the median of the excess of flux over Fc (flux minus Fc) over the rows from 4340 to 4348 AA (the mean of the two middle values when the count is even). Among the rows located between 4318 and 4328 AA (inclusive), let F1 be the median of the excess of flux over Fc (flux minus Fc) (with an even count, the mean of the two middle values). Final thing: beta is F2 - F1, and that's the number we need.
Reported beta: -1.8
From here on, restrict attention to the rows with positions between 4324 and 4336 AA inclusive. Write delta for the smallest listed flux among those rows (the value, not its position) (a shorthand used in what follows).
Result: 17.3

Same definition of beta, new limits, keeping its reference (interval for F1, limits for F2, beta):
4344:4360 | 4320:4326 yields 0.1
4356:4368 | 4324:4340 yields -2.1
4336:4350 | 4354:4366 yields 3.2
